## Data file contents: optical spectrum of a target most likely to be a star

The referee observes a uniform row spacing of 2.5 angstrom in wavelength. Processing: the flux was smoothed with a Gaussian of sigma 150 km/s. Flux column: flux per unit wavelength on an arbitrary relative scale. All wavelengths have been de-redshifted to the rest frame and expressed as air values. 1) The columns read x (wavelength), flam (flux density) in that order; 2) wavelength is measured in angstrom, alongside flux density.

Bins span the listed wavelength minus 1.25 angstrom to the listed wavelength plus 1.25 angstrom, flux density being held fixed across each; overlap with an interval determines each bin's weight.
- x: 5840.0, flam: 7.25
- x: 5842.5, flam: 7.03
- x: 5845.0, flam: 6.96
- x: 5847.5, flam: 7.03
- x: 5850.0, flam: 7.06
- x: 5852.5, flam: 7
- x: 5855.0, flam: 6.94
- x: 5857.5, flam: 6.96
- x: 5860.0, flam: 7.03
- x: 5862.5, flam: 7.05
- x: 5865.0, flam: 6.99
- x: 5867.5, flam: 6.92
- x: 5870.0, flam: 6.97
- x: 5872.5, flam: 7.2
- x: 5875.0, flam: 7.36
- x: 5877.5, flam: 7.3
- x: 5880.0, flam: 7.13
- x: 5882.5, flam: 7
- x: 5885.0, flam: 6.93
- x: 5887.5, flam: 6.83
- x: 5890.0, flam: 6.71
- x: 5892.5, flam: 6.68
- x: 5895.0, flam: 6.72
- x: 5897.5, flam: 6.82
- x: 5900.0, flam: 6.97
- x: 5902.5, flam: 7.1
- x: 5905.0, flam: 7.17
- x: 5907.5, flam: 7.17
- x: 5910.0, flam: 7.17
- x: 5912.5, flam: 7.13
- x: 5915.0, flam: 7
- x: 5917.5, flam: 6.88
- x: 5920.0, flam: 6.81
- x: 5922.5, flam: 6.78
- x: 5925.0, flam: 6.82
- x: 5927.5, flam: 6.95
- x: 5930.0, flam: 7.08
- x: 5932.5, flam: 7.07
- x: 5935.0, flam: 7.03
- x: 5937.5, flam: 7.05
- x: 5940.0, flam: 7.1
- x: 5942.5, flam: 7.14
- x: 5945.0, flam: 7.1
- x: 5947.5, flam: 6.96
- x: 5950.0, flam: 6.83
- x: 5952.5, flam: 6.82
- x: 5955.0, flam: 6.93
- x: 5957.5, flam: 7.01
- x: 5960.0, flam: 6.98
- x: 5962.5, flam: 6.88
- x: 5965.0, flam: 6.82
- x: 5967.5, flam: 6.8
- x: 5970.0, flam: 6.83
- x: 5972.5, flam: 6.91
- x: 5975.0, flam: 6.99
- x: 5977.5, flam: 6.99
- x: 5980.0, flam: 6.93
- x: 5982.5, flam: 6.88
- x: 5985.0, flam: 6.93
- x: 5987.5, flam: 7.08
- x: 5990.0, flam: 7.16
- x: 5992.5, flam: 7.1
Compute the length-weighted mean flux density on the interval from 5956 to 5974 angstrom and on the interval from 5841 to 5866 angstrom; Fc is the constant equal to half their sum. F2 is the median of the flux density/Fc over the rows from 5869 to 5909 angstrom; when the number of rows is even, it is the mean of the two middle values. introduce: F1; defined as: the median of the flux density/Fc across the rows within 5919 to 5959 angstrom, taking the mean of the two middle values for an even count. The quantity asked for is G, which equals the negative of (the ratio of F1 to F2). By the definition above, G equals -1.00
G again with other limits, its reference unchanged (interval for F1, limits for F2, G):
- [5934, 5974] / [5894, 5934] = -0.99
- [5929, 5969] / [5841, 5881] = -1.00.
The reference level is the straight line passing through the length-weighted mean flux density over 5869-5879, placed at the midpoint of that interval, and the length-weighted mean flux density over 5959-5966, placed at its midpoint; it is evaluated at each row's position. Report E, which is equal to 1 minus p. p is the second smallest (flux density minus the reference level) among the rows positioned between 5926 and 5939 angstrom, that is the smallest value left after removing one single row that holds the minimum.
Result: 0.96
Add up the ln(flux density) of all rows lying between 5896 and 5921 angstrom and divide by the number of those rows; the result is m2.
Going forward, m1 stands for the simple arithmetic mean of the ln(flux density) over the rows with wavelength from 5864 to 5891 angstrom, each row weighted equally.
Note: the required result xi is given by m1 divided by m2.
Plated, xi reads 1.00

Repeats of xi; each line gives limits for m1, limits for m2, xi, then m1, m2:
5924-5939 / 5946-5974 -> 1.01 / 1.95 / 1.93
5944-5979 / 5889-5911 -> 1.00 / 1.93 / 1.94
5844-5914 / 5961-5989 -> 1.01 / 1.95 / 1.93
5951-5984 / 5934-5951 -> 0.99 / 1.93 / 1.95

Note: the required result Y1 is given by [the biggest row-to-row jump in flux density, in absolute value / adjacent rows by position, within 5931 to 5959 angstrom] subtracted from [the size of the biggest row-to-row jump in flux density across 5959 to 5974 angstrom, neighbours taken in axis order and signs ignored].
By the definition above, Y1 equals -0.04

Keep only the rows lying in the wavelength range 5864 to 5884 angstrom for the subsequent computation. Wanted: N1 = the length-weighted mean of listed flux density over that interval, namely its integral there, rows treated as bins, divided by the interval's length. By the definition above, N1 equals 7.11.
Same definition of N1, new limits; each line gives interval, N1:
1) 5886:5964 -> 6.96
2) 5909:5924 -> 6.96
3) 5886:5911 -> 6.93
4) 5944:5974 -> 6.90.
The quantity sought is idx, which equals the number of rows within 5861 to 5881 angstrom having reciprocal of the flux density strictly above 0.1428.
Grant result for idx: 3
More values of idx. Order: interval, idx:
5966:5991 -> 8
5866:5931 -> 16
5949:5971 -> 8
